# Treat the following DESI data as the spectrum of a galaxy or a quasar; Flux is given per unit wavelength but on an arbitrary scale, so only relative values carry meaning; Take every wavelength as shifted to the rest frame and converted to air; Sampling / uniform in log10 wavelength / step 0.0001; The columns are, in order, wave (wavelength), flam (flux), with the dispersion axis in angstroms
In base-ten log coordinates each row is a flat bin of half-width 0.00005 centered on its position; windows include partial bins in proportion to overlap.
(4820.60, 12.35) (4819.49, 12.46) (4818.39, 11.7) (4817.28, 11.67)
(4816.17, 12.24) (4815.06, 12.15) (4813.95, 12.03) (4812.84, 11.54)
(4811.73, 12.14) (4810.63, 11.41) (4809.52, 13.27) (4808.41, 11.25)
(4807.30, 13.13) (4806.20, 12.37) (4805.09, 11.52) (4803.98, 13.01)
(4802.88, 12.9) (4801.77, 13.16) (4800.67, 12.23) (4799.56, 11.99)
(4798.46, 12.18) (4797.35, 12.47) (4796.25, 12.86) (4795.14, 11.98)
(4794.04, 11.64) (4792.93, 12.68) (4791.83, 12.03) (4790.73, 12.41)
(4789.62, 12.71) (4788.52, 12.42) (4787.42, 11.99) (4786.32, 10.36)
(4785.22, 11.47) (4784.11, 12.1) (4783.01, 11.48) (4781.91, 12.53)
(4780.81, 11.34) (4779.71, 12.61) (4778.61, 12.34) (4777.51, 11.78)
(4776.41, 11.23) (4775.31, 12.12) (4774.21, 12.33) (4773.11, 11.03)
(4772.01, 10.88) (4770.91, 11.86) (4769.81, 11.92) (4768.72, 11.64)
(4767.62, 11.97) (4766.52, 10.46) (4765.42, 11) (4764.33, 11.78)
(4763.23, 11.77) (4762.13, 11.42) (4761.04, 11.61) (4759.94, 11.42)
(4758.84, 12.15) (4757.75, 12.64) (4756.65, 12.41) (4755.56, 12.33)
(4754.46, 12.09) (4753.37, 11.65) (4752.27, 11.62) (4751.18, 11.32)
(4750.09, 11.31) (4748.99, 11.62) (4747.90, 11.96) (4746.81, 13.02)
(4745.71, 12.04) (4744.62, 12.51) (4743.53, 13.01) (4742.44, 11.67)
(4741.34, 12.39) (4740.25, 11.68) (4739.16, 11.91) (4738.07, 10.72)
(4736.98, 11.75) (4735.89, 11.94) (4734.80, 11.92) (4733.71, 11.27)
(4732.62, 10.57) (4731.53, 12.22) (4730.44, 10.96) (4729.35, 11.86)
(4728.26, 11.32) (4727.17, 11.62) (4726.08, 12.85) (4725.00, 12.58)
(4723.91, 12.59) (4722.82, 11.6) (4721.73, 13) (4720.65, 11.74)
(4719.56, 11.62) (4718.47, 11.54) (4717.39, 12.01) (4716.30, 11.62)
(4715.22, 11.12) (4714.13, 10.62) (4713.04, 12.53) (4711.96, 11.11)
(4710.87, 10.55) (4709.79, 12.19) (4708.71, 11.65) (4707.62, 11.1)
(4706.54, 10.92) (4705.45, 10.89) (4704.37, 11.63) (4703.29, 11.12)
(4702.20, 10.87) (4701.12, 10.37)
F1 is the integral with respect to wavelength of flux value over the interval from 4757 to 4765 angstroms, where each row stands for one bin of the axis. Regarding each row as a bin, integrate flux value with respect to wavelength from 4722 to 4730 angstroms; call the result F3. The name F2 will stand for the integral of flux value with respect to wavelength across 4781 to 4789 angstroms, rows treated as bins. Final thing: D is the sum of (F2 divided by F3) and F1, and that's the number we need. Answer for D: 96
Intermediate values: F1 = 95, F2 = 94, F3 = 97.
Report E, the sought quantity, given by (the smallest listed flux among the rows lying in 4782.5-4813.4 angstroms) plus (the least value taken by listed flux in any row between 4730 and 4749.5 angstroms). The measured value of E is 20.9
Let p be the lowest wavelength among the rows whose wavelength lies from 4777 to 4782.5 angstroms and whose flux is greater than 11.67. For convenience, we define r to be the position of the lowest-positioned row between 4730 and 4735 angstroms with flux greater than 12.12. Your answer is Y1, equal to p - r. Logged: 46.0 angstroms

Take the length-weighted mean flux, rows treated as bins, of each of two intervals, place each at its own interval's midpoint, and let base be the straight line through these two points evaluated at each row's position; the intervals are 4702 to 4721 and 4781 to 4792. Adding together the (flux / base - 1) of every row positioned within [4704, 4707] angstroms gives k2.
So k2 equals -0.05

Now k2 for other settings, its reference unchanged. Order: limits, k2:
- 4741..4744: 0.19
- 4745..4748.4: 0.18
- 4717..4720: 0.08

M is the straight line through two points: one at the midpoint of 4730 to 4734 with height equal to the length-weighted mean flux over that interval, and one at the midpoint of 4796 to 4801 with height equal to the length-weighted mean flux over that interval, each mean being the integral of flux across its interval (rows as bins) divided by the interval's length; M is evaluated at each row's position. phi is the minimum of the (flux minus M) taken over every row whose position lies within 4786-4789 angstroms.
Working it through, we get -1.8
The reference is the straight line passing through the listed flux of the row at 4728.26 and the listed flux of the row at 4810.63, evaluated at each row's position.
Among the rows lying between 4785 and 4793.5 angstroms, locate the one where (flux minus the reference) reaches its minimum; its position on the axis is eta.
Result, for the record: 4786.32 angstroms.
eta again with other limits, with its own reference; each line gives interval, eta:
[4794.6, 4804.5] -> 4795.14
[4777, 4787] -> 4786.32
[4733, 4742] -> 4738.07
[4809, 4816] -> 4810.63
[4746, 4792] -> 4786.32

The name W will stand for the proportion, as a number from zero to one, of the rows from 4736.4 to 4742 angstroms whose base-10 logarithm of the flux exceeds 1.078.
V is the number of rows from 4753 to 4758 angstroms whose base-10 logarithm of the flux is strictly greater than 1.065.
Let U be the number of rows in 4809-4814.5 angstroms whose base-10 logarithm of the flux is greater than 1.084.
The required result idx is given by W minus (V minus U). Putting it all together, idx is -2.8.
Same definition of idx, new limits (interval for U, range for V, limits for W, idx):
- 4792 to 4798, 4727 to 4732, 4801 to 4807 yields 0.8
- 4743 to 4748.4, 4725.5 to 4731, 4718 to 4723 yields 0.2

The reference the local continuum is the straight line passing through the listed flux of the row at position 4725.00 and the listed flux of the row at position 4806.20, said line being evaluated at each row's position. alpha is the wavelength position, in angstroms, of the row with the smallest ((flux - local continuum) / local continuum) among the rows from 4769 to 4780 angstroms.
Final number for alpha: 4772.01 angstroms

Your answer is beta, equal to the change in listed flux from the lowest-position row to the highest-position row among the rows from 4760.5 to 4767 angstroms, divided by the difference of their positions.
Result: -0.21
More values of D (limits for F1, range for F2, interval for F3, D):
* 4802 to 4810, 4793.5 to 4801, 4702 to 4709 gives 101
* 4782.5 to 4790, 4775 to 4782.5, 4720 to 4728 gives 89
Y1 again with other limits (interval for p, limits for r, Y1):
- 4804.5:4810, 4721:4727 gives 84.5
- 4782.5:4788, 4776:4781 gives 5.5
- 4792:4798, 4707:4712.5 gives 83.1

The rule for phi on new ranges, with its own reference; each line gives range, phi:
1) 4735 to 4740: -0.6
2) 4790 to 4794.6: -0.6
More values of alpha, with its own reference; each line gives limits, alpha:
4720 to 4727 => 4722.82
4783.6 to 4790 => 4786.32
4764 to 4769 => 4766.52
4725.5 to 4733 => 4732.62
